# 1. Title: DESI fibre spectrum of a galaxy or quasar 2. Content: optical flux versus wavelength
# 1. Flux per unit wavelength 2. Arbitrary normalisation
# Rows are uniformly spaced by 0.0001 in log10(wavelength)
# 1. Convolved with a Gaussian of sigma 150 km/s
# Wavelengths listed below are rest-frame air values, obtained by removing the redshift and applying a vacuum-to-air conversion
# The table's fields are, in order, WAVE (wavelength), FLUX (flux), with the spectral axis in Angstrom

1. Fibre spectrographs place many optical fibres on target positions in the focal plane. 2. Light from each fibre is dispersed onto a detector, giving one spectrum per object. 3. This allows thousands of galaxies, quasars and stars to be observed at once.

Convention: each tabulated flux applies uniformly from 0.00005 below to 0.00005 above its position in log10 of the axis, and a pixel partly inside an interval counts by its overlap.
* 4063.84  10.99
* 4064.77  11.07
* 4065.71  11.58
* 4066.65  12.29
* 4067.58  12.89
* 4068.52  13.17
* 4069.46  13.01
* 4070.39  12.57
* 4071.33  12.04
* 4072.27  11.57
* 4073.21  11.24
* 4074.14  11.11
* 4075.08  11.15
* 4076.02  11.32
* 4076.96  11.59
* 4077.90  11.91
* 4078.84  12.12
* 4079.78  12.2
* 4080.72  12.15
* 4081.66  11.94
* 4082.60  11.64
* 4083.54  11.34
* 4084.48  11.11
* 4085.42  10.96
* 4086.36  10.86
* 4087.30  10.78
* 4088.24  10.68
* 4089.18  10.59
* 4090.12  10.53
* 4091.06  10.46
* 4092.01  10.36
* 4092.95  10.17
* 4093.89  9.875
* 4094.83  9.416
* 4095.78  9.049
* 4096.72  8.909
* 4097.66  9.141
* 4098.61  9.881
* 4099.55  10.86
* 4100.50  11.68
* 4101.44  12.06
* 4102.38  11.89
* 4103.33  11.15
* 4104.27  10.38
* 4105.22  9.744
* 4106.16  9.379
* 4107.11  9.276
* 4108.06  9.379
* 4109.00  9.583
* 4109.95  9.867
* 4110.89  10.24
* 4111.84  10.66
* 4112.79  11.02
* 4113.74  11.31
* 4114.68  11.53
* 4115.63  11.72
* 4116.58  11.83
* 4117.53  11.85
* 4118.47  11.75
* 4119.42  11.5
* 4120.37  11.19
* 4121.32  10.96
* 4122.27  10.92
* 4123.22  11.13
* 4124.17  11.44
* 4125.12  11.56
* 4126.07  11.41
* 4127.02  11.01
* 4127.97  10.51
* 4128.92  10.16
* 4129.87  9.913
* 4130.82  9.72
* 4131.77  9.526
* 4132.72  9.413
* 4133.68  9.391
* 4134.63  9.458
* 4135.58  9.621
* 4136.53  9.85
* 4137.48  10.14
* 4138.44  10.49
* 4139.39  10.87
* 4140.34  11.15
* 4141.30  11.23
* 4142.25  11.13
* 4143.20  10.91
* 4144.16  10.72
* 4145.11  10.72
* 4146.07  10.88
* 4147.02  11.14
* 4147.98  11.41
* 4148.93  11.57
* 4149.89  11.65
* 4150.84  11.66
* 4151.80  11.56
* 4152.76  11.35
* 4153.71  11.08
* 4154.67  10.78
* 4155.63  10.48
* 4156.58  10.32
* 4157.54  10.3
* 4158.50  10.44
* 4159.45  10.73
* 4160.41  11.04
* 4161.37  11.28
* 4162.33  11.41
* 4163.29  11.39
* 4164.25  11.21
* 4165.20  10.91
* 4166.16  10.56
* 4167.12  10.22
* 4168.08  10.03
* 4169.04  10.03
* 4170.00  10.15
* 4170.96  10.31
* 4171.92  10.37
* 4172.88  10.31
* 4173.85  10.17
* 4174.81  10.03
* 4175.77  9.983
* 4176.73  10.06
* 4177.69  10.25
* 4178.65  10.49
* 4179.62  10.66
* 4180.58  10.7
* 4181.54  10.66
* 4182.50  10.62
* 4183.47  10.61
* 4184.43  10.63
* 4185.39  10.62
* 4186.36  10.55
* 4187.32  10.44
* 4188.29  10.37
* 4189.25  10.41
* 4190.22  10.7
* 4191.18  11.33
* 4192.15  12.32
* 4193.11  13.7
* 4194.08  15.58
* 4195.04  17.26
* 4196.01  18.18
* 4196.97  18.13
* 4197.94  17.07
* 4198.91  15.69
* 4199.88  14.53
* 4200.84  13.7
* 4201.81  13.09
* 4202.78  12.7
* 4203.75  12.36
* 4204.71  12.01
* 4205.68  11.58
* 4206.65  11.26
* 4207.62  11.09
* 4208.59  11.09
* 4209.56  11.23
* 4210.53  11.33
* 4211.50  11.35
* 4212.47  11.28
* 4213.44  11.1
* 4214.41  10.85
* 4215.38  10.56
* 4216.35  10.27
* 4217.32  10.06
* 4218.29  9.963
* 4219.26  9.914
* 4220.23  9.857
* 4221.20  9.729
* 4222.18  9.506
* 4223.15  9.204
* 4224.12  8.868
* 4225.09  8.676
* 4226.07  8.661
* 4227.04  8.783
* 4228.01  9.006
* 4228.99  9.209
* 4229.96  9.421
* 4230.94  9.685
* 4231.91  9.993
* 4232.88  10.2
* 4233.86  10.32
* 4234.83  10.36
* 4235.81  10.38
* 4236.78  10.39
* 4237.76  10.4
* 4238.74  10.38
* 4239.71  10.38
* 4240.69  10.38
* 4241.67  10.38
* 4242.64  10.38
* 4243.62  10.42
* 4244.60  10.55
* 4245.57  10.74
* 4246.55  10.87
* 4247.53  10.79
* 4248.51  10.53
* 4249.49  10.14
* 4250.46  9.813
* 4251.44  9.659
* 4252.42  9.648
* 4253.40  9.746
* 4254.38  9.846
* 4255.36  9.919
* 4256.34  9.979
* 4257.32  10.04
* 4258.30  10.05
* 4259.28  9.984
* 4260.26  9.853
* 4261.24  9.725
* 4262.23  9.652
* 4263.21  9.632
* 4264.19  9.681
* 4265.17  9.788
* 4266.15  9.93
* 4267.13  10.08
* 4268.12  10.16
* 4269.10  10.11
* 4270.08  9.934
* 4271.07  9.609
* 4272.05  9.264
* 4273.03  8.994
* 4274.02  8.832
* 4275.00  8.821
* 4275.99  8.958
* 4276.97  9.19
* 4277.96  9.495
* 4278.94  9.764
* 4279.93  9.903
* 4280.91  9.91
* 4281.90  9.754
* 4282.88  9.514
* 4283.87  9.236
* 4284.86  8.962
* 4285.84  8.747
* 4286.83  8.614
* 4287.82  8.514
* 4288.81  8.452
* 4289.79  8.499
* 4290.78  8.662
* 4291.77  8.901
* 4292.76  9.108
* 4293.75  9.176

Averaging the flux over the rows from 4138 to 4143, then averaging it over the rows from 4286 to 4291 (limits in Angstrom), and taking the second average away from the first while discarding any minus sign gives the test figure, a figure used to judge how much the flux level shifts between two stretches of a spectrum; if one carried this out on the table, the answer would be 2.4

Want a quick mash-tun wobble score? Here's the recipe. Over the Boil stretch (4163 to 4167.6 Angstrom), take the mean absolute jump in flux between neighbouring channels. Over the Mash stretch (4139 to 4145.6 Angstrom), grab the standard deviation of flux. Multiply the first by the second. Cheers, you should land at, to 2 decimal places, 0.06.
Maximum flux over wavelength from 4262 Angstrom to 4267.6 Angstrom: 10.08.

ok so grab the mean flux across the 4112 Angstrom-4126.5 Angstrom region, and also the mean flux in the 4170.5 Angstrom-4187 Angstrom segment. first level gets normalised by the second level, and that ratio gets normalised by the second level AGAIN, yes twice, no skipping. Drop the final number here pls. 0.105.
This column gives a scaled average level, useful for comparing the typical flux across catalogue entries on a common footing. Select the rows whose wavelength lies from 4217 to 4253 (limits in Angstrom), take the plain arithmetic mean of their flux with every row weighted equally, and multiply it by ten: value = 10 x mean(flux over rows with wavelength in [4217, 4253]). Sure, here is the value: 99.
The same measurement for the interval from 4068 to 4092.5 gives 115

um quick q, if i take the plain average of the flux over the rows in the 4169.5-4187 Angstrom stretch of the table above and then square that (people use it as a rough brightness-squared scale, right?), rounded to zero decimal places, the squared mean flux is 108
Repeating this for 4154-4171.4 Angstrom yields 113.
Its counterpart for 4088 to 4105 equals 108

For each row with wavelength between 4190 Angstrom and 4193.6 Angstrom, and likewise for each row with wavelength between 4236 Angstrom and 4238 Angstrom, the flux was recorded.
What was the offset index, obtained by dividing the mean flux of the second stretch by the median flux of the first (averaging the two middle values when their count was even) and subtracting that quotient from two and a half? 1.62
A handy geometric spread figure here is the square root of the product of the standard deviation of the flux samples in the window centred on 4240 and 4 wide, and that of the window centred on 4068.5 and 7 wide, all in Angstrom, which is 0.00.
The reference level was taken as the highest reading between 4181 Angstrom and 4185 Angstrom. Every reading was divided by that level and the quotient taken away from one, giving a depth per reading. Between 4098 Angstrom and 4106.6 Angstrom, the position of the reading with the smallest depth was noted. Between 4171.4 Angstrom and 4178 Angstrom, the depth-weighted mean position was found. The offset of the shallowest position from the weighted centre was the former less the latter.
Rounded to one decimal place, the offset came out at -73.7 Angstrom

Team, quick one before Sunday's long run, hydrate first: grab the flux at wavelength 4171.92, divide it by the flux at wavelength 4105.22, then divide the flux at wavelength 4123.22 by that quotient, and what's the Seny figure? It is 10.5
